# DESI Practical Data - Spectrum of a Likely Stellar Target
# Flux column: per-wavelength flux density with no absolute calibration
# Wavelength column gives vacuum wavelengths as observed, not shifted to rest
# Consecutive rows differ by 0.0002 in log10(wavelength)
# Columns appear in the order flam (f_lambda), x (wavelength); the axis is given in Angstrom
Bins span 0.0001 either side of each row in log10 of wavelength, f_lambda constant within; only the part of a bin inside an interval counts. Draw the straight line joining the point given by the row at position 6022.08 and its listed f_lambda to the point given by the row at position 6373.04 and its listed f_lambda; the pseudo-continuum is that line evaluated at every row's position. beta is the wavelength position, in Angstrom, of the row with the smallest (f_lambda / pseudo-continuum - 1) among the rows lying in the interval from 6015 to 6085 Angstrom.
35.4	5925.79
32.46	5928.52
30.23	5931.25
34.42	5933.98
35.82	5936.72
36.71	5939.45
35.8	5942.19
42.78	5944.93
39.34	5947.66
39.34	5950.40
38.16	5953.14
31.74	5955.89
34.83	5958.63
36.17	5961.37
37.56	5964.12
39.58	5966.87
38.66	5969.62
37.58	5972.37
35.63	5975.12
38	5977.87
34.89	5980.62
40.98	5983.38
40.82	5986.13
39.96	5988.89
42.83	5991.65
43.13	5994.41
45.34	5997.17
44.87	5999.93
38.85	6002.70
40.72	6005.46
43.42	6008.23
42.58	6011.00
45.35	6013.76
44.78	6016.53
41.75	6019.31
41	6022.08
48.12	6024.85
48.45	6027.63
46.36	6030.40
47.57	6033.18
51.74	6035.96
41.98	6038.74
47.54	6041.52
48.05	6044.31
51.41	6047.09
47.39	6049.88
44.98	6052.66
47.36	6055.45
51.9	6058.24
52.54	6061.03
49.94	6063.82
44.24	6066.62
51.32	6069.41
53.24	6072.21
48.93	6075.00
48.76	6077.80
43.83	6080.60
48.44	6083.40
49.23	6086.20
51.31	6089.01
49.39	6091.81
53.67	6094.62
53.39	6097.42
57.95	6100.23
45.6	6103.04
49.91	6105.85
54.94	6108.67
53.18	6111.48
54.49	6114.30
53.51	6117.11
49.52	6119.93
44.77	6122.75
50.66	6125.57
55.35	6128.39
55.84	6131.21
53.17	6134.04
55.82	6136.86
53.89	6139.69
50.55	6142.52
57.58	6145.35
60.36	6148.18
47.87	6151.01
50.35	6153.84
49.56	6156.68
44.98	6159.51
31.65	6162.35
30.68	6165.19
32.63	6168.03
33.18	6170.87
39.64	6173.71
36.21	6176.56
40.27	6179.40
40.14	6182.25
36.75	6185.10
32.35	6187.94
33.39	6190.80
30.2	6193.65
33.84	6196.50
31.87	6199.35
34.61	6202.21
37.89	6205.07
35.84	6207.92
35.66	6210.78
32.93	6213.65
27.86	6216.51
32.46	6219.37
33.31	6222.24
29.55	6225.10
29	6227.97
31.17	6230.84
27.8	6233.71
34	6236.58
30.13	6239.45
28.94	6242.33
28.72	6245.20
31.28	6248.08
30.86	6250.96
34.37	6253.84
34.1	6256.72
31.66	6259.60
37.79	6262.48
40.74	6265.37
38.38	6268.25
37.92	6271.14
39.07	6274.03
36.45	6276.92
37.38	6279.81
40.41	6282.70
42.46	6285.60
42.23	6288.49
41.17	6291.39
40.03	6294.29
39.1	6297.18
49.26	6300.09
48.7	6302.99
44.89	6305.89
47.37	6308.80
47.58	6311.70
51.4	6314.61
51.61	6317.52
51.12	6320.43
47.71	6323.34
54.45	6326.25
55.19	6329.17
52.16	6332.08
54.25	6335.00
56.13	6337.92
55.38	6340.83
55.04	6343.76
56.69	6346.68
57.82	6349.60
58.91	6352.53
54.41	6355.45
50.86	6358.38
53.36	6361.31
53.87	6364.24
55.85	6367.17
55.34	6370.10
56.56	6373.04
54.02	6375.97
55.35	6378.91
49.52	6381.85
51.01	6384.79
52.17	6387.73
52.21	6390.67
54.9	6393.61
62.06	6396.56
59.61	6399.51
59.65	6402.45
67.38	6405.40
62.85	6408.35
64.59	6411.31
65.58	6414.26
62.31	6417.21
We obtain 6022.08 Angstrom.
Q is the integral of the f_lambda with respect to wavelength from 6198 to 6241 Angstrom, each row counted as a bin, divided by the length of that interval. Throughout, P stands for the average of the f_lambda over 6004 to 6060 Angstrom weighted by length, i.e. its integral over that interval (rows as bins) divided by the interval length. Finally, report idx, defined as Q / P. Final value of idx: 0.7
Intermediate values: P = 46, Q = 32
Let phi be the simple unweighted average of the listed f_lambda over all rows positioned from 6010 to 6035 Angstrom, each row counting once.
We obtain 45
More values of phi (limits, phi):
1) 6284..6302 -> 42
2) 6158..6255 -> 33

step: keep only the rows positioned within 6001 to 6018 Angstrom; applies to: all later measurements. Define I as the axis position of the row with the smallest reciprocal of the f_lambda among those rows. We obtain 6013.76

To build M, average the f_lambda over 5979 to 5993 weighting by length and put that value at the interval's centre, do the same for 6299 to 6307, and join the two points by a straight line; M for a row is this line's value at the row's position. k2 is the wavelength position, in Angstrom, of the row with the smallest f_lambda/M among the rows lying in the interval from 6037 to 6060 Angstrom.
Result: 6038.74 Angstrom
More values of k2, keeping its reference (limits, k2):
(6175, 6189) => 6187.94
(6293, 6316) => 6297.18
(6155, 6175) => 6165.19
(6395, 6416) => 6402.45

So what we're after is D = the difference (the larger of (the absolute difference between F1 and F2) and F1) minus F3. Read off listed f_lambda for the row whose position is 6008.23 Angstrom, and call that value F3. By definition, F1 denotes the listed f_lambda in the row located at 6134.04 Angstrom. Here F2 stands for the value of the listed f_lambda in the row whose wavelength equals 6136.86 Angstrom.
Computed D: 10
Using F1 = 53.17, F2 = 55.82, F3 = 43.42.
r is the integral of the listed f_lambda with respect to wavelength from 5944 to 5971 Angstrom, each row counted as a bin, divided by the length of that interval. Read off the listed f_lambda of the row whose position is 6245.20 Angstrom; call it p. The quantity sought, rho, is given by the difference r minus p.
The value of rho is 9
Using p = 28.72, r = 37.7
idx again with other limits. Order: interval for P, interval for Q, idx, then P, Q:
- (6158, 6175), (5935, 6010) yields 1.1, 36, 39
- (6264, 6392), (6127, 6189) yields 0.9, 49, 45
